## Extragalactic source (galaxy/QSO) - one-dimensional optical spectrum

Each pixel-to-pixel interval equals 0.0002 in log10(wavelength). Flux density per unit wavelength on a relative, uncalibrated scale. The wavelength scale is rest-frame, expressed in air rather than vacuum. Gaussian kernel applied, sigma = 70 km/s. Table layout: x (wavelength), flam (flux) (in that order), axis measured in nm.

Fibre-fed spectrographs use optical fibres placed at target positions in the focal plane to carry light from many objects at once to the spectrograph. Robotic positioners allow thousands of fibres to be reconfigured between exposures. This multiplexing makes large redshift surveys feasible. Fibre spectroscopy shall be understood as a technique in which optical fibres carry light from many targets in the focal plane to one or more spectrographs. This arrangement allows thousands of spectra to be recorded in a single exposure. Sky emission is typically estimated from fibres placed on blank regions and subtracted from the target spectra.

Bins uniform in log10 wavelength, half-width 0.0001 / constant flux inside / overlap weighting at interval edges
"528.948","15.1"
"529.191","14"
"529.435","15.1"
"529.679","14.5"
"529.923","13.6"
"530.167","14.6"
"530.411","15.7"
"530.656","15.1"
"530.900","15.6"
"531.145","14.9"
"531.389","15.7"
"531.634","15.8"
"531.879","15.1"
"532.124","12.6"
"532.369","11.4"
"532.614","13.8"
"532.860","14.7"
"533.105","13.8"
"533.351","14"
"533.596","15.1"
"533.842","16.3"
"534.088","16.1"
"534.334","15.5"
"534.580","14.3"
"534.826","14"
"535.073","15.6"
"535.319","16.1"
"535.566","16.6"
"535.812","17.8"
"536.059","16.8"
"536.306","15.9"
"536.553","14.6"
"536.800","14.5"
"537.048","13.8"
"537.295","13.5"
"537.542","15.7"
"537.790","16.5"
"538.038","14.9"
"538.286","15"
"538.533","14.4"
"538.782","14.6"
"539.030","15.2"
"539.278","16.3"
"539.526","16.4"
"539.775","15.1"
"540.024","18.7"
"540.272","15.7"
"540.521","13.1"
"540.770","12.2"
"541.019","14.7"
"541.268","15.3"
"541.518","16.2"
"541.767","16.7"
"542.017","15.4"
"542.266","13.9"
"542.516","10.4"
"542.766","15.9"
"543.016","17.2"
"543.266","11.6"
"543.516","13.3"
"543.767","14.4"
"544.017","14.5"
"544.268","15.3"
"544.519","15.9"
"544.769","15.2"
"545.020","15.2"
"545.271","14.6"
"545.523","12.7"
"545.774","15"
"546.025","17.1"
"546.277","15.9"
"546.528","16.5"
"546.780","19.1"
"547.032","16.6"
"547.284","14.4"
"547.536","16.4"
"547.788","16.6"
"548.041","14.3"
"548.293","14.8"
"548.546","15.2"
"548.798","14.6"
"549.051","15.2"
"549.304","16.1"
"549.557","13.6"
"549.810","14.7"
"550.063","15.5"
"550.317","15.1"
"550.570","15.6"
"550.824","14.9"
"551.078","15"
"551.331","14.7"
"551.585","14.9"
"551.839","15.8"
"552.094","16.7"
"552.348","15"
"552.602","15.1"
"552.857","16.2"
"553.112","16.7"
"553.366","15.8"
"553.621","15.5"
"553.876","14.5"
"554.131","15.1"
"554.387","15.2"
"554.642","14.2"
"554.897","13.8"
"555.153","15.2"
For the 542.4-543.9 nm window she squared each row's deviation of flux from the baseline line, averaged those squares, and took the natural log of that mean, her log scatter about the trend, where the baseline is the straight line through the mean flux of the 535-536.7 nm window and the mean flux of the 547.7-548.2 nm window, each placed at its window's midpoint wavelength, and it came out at 2.2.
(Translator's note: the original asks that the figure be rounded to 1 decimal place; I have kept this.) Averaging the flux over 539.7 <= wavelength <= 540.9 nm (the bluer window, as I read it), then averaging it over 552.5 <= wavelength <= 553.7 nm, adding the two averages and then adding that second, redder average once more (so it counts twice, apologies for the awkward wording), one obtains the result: 46.7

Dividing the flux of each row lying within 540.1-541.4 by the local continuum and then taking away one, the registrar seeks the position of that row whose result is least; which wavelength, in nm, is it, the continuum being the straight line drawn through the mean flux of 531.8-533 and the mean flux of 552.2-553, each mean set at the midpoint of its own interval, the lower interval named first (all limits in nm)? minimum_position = 540.770 nm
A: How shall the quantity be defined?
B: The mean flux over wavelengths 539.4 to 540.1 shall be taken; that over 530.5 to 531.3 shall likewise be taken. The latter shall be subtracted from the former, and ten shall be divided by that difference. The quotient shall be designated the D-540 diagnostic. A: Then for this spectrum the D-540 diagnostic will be 7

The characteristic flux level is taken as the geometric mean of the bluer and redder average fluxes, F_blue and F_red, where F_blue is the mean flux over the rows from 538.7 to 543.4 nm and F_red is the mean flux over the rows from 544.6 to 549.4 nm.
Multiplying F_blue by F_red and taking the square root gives 15.3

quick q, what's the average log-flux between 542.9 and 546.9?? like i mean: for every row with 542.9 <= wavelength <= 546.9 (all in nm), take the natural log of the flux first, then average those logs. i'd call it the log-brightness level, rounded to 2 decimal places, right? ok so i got 2.72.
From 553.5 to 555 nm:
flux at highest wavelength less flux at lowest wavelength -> -1.7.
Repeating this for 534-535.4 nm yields 0.0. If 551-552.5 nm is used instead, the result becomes 0.0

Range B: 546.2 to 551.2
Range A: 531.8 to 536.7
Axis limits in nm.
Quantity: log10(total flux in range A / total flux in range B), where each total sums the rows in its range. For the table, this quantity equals -0.014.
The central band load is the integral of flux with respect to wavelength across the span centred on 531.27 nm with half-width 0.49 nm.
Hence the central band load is 15.2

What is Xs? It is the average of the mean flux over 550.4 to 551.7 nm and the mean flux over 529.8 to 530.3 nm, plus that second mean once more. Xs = 28.7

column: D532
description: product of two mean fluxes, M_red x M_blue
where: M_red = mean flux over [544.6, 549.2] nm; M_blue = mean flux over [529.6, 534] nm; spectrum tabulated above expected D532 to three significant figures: 226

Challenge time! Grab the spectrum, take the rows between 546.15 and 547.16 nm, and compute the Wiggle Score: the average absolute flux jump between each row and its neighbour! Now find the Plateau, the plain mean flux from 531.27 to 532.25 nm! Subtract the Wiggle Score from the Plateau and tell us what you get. 12.9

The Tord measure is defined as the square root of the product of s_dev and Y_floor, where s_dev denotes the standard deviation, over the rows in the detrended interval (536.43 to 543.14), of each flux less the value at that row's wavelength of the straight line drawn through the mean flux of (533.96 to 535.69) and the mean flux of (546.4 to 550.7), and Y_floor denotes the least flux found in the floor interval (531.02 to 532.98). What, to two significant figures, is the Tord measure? 4.3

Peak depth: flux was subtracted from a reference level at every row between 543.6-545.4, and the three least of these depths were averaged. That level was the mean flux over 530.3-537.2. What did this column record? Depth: -0.4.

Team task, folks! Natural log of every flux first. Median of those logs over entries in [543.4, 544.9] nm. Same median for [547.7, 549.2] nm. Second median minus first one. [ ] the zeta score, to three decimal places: 0.010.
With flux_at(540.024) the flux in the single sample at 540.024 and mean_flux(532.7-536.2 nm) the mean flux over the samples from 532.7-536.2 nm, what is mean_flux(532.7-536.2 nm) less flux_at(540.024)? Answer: -3.2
